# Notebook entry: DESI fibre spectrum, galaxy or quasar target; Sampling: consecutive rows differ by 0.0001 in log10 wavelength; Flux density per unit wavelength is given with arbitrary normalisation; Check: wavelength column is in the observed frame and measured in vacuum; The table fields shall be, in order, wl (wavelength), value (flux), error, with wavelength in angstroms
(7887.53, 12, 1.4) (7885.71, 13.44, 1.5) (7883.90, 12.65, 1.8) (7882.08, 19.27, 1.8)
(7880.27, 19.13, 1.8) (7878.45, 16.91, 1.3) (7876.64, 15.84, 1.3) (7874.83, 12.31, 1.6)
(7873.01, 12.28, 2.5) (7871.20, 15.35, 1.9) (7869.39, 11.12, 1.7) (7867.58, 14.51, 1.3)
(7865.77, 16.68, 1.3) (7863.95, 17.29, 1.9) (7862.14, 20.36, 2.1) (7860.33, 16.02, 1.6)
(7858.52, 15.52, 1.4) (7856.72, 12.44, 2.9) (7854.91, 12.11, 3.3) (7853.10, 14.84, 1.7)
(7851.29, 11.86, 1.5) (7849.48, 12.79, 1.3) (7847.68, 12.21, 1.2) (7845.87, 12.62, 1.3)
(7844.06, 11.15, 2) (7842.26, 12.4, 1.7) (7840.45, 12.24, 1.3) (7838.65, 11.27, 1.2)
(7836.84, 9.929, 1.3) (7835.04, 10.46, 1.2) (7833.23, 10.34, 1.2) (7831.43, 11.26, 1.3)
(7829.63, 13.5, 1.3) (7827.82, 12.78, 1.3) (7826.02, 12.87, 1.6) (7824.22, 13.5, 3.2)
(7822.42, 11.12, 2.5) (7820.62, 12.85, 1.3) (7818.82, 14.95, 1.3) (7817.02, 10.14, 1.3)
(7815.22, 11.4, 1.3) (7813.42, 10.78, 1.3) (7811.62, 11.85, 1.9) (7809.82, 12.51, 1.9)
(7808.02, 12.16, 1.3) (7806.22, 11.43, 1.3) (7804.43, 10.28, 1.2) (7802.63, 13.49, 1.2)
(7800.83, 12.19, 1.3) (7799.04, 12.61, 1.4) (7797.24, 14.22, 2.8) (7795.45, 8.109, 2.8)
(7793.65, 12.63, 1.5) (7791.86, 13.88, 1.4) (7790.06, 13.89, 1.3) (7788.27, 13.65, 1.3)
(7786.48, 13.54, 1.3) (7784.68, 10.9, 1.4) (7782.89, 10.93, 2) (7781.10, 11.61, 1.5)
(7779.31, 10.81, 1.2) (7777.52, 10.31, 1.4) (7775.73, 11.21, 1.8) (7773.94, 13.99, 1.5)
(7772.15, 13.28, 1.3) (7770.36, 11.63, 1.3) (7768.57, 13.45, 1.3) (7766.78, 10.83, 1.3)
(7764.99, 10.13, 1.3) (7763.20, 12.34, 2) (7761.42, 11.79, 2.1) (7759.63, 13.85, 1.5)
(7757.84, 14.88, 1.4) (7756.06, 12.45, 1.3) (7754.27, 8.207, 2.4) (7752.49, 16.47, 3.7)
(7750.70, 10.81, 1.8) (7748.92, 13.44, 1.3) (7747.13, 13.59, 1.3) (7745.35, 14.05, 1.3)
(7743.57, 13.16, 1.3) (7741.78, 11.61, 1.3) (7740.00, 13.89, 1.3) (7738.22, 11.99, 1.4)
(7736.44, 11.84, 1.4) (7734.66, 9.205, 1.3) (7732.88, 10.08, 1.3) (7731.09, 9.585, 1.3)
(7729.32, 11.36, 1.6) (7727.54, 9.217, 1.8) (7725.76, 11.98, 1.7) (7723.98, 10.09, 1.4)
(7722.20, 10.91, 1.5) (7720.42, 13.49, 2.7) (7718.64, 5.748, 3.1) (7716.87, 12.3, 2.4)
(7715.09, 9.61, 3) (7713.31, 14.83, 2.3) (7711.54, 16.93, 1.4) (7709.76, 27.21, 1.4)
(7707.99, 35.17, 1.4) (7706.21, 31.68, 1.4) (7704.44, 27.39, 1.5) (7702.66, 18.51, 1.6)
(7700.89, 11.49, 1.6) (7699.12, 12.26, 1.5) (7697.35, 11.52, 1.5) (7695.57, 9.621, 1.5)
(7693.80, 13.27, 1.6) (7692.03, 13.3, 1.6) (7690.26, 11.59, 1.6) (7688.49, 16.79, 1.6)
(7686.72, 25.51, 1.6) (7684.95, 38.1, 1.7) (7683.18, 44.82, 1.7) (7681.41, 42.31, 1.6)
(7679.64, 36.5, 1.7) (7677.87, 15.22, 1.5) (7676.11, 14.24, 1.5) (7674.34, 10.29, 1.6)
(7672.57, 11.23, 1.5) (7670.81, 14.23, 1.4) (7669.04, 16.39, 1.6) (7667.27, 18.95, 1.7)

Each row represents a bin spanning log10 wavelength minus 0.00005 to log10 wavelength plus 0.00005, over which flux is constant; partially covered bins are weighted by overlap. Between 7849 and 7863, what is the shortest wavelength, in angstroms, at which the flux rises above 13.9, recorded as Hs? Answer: 7853.10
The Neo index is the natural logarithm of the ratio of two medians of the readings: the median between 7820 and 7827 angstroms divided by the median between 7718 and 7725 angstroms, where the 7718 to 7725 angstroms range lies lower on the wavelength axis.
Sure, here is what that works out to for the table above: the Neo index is 0.20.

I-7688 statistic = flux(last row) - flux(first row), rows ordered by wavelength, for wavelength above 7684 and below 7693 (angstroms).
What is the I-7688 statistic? -25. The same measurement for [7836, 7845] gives 1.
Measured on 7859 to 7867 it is 1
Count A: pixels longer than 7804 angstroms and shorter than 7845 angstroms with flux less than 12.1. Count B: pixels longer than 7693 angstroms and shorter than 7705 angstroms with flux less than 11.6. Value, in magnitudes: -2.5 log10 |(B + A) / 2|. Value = -2.3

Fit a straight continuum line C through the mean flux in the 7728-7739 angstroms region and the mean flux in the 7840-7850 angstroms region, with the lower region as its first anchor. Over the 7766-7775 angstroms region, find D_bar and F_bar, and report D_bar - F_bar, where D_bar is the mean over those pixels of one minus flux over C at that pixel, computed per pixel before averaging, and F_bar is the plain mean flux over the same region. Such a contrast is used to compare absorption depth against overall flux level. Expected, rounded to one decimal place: -12.8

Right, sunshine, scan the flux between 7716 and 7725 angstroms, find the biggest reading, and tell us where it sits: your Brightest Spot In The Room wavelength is 7720.42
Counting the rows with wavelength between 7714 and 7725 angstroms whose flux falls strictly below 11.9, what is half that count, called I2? 2.0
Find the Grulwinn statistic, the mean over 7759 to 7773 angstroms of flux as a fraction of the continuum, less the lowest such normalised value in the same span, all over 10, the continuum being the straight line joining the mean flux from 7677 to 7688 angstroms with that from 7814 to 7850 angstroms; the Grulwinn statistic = 0.010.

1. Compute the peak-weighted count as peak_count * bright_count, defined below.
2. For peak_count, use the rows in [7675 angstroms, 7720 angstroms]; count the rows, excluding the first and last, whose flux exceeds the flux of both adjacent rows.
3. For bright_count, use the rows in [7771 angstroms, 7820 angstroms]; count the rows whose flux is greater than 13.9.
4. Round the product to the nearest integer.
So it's 15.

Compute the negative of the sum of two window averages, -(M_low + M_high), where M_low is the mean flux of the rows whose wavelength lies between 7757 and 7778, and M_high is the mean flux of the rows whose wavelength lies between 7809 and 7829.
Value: -24.6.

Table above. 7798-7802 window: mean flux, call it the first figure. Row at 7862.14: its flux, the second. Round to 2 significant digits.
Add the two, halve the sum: 16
